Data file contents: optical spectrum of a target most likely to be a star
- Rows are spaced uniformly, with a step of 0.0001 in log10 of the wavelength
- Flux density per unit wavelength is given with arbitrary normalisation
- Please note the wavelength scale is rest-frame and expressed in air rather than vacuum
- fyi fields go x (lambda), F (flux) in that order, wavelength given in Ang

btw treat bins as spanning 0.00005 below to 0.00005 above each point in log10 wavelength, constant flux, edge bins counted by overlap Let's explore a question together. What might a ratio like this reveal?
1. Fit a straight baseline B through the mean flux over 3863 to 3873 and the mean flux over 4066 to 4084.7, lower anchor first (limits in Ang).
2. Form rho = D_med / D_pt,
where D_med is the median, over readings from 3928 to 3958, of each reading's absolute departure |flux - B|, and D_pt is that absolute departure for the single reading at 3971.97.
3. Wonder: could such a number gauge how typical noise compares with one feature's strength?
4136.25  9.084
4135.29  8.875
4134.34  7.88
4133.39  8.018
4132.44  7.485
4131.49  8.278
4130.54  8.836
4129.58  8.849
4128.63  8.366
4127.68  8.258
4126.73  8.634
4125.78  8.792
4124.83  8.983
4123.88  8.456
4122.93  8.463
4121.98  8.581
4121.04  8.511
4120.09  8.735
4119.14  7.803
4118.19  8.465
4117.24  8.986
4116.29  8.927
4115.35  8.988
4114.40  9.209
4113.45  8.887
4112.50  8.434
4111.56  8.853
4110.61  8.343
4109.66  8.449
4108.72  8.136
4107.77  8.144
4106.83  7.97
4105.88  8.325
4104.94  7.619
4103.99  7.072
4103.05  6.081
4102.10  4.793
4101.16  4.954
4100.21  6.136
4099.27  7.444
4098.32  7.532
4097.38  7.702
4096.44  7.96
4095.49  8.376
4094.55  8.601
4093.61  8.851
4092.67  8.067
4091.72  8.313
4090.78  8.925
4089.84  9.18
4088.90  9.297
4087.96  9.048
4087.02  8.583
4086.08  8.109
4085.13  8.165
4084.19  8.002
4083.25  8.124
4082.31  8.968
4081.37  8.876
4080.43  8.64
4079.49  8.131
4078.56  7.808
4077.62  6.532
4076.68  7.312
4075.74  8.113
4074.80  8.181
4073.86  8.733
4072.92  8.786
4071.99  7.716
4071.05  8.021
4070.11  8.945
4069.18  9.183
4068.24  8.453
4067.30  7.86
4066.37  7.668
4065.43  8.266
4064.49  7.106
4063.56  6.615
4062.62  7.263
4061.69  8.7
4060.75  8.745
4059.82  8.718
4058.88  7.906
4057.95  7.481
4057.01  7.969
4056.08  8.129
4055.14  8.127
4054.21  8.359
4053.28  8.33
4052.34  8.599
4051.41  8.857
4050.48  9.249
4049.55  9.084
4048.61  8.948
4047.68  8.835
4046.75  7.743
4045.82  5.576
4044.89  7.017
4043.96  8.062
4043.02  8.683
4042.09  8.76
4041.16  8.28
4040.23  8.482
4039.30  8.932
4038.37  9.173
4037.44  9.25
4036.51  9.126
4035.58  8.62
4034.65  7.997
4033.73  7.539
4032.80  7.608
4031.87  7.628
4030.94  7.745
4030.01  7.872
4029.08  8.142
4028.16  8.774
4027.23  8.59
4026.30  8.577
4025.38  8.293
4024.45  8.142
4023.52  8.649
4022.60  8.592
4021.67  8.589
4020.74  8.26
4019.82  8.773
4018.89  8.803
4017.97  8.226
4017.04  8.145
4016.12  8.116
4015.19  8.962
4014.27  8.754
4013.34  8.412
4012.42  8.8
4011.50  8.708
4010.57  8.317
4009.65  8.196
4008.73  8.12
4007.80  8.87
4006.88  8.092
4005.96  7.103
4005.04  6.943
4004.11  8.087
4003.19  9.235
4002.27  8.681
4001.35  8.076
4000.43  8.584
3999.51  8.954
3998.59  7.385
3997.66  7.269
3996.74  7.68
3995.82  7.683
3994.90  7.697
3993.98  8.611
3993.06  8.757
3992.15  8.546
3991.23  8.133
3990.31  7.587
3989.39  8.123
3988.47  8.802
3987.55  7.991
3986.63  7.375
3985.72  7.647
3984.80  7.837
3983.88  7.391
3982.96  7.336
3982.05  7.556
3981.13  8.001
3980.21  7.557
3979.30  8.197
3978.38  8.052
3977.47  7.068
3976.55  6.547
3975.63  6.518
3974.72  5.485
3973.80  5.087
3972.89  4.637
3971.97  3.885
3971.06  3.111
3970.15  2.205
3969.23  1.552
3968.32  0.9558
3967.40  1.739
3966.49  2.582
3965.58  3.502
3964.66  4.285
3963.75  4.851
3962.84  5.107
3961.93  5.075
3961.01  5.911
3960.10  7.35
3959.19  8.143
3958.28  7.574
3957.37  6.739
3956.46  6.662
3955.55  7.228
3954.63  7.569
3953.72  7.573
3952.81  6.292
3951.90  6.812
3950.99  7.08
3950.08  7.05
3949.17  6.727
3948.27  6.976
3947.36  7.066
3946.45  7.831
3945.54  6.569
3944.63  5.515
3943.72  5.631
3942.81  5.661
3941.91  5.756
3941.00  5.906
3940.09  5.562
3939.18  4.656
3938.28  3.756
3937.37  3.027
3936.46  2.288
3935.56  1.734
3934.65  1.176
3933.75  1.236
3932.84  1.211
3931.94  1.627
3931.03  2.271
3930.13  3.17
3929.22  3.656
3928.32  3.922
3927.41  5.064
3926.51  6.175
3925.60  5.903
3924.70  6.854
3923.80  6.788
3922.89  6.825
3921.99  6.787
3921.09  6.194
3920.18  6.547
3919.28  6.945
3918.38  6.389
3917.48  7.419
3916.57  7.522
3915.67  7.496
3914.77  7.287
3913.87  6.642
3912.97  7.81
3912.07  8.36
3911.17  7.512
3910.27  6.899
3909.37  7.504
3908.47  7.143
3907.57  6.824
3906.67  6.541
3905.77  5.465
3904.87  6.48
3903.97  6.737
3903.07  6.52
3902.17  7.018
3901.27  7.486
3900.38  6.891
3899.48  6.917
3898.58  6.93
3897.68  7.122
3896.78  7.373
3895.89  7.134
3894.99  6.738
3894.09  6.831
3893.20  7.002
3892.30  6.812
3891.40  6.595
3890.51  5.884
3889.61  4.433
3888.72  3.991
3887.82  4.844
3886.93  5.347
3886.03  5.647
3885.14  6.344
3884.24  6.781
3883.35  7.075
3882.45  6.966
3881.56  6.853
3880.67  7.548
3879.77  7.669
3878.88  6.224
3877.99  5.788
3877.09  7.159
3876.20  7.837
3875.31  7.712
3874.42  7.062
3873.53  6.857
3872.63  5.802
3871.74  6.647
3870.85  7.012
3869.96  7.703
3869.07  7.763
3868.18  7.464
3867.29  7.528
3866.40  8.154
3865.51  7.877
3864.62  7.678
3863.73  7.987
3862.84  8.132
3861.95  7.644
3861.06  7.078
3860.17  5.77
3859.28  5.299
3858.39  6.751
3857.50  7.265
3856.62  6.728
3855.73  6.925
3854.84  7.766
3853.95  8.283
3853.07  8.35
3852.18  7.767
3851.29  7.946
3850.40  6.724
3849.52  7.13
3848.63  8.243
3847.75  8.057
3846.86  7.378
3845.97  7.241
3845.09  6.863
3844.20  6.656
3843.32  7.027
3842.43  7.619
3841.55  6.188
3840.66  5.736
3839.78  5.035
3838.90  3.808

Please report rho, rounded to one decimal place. 0.5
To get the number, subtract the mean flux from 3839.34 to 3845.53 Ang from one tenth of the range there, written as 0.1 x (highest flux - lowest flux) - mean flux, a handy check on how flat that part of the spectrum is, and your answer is -6.2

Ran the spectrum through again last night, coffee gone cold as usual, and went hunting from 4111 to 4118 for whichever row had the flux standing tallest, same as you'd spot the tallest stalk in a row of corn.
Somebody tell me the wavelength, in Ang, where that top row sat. 4114.40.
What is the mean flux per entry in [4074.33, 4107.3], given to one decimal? 7.9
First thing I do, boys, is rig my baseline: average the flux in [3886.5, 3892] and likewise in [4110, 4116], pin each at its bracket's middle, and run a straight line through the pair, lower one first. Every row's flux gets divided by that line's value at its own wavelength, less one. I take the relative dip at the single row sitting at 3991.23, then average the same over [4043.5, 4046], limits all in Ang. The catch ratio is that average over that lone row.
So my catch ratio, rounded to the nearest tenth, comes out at -0.5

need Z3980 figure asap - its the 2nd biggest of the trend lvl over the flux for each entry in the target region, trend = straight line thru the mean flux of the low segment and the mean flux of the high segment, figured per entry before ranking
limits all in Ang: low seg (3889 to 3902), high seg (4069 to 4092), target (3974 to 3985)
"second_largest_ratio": 1.14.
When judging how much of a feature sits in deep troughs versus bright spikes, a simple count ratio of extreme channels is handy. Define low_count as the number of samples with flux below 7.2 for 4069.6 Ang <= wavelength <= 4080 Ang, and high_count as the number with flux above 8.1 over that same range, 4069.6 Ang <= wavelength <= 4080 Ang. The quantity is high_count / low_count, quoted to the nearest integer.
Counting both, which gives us 6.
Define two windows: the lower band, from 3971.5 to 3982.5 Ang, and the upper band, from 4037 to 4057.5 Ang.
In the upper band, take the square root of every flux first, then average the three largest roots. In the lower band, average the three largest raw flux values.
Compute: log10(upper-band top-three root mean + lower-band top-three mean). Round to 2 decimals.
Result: 1.05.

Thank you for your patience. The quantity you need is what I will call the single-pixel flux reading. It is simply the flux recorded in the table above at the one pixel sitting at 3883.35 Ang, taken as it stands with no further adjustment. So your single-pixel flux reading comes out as 7.075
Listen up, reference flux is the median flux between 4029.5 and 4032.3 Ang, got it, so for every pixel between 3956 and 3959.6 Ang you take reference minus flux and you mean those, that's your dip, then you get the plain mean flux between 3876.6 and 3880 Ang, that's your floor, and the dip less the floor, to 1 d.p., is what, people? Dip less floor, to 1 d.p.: -6.2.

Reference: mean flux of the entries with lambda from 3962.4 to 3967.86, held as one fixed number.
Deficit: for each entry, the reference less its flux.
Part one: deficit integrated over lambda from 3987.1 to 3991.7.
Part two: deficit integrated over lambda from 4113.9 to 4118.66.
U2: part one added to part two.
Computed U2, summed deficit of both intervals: -45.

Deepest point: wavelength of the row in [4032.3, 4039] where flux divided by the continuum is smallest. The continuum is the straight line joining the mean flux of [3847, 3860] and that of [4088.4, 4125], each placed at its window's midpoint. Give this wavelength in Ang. 4033.73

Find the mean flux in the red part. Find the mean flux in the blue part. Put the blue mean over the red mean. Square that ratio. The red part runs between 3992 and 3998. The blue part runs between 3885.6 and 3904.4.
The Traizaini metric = 0.6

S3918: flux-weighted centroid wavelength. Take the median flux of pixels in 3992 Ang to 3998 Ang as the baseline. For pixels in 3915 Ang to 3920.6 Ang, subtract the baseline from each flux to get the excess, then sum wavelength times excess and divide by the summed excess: 3918.8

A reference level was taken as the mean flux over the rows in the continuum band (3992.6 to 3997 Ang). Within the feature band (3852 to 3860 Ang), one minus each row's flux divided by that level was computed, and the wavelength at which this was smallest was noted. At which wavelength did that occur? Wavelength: 3853.07 Ang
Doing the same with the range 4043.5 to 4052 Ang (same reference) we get 4050.48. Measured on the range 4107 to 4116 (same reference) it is 4114.40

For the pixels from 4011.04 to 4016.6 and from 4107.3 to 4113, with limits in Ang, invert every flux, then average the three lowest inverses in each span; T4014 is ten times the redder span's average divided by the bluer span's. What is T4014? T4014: 10.3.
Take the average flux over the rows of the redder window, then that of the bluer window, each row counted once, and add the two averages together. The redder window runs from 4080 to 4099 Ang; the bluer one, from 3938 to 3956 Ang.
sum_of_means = 14.8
